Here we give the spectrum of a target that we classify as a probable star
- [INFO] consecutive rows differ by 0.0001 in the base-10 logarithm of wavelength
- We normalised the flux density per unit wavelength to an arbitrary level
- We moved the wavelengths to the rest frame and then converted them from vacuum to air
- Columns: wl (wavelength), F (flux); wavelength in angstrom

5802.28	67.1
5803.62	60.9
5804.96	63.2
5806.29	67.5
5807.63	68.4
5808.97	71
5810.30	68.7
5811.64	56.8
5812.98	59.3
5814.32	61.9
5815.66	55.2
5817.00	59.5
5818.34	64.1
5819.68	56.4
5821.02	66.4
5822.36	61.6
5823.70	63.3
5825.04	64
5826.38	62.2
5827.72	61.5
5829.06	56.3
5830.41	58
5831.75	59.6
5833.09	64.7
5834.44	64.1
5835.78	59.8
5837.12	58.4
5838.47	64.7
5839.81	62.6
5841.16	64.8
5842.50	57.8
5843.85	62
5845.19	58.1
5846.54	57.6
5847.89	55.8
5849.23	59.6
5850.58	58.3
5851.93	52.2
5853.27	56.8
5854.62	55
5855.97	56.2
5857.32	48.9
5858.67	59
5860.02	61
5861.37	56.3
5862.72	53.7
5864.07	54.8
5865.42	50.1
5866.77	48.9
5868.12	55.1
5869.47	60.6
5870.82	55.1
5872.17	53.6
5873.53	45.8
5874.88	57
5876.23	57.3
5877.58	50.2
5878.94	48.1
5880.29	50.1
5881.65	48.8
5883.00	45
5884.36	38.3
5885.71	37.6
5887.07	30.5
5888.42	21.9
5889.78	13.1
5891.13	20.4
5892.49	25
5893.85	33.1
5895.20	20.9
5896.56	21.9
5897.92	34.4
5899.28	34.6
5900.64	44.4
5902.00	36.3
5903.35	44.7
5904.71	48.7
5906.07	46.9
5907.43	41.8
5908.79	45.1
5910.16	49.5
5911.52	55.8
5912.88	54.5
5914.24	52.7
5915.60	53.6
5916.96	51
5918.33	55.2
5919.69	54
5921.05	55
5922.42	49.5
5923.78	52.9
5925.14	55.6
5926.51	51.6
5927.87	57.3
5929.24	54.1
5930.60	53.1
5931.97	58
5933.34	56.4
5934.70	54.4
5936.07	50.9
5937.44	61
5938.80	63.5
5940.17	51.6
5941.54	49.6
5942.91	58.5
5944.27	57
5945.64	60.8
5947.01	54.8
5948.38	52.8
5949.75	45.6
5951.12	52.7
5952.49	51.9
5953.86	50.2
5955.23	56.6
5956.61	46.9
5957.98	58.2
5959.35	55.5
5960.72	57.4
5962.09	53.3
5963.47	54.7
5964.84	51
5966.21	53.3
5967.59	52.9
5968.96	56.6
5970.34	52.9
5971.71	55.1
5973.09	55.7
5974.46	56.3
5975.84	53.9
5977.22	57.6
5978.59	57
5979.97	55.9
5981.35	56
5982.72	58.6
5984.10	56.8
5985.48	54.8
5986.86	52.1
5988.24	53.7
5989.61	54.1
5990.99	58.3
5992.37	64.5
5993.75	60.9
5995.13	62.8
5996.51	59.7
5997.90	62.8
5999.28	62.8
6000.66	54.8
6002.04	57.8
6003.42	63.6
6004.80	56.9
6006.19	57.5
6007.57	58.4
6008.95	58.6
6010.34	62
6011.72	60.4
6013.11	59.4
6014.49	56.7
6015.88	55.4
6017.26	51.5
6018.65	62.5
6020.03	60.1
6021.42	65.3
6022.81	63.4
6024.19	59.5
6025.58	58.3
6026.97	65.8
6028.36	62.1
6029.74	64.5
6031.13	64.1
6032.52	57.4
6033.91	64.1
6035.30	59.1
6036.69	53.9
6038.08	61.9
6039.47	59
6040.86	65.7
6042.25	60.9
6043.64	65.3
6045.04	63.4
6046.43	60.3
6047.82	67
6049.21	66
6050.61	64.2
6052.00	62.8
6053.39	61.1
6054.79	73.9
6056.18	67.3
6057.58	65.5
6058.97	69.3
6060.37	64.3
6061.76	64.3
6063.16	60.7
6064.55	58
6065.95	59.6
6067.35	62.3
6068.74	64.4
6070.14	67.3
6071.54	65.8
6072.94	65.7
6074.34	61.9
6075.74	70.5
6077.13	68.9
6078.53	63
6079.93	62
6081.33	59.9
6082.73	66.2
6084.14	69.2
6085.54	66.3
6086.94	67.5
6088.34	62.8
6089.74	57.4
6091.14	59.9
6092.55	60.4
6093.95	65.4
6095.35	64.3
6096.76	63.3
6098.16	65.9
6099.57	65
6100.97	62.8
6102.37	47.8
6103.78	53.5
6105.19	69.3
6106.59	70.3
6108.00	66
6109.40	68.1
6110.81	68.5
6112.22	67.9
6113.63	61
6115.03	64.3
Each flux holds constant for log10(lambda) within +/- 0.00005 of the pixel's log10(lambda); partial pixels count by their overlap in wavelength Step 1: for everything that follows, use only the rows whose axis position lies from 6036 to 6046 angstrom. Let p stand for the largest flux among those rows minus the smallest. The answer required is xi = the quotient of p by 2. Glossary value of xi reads 5.9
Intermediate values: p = 11.8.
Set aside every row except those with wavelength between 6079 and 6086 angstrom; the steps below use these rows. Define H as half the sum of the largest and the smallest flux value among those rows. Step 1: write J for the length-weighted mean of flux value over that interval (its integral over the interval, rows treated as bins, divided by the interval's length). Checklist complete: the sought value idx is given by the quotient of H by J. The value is 1.00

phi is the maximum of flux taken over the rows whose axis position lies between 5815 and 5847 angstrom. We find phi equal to 66.4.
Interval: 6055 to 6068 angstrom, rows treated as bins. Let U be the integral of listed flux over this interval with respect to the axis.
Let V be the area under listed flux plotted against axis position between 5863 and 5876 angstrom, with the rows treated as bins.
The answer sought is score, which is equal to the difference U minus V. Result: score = 133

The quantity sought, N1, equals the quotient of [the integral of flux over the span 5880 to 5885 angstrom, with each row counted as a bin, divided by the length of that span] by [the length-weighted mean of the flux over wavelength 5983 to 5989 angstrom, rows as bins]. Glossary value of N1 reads 0.83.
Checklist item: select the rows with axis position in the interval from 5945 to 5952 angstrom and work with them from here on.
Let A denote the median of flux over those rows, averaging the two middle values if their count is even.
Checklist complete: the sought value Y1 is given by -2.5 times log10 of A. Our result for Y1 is -4.31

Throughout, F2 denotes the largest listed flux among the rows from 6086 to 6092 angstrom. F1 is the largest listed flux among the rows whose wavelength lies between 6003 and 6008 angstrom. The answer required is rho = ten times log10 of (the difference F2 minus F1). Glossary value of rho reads 5.9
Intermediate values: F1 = 63.6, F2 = 67.5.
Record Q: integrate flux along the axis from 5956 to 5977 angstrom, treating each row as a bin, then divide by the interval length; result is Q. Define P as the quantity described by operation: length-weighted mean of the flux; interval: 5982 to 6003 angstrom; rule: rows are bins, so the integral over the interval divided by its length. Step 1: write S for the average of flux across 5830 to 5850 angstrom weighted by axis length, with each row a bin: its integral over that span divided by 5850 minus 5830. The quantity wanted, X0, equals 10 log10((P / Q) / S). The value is -17.5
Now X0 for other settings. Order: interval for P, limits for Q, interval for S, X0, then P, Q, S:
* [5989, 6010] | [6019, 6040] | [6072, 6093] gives -18.2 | 60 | 61.3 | 64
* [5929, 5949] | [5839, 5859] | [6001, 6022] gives -17.8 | 56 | 57.7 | 59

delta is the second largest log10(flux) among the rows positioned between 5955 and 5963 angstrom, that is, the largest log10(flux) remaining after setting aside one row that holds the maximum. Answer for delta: 1.76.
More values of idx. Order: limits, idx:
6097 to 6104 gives 0.95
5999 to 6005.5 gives 1.00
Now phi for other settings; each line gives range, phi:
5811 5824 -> 66.4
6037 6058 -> 73.9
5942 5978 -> 60.8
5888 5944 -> 63.5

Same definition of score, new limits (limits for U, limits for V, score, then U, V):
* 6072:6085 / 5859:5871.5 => 158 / 848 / 690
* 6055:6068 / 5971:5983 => 156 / 830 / 674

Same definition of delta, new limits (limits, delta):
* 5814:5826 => 1.81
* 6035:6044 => 1.81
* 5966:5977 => 1.75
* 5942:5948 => 1.77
